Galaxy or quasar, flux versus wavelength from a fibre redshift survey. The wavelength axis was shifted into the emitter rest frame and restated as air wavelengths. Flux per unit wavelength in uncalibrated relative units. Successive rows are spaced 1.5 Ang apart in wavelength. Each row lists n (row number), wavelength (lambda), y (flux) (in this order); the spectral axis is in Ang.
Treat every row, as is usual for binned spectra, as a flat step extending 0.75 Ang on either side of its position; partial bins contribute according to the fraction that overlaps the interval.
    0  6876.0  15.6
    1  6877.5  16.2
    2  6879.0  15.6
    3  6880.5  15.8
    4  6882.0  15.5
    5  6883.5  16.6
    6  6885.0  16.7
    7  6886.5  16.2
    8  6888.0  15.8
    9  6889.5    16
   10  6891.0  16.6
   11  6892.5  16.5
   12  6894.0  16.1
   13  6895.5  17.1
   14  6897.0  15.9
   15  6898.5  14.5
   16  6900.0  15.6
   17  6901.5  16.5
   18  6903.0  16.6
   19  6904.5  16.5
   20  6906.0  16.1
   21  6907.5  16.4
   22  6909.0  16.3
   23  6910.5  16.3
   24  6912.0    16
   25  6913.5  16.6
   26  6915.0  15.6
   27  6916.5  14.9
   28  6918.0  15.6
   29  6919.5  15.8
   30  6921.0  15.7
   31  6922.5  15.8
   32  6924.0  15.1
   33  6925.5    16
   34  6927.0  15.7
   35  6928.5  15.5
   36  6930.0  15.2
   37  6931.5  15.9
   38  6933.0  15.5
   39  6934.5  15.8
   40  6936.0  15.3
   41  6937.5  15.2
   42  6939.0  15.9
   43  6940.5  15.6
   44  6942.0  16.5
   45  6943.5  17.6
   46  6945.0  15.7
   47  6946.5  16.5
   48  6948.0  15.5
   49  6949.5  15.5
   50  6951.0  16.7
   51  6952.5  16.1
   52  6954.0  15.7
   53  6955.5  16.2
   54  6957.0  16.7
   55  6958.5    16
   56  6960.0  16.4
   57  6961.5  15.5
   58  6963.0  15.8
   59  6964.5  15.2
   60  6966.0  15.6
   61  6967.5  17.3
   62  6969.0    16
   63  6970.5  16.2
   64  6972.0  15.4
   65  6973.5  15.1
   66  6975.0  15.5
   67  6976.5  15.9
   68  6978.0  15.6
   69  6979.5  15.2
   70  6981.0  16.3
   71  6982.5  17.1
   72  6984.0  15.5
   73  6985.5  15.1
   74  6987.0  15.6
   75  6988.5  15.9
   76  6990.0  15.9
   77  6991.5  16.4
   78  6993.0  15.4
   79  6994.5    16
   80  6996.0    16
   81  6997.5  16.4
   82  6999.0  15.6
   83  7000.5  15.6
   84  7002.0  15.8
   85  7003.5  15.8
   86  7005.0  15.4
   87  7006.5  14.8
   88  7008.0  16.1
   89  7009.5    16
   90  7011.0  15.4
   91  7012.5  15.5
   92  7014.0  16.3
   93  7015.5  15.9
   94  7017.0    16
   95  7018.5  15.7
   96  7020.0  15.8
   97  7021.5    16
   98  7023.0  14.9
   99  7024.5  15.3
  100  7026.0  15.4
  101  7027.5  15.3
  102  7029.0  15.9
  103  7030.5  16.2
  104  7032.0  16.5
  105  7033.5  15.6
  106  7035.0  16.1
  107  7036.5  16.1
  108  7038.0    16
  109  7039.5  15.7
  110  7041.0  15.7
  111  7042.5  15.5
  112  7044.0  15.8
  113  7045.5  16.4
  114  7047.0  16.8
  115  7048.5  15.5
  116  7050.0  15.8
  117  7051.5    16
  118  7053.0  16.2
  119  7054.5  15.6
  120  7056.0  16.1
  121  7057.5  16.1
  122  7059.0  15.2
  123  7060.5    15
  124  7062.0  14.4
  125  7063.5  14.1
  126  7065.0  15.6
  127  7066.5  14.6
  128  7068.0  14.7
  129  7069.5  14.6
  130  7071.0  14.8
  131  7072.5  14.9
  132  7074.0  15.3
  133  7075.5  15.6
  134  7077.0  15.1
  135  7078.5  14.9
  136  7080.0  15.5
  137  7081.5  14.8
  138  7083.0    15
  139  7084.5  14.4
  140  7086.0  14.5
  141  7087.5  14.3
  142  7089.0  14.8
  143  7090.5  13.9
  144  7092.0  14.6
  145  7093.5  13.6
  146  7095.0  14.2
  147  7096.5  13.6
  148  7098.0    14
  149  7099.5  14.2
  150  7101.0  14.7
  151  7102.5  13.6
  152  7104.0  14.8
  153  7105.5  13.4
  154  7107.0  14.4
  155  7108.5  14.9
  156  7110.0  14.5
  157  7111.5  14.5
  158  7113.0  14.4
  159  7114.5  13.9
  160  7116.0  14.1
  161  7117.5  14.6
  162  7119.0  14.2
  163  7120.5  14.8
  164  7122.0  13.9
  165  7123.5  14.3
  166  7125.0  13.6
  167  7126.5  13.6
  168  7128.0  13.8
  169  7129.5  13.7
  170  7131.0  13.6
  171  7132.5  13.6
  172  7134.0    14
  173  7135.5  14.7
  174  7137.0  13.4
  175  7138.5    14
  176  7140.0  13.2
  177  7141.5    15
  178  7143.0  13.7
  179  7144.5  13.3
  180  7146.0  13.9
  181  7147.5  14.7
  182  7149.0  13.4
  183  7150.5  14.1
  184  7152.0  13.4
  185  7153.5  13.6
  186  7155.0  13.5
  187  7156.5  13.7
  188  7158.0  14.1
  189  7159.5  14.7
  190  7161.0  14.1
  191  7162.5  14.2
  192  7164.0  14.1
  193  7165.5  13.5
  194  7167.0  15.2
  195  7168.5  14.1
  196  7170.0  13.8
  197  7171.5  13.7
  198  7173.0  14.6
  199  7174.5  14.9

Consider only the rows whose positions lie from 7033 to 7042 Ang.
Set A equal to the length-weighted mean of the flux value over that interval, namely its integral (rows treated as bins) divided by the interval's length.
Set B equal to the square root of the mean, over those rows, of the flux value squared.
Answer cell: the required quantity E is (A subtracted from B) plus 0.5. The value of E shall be 0.504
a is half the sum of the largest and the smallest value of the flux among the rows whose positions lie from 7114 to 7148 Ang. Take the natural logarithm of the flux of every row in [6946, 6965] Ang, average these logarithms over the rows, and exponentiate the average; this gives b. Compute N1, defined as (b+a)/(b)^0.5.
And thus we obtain 7.52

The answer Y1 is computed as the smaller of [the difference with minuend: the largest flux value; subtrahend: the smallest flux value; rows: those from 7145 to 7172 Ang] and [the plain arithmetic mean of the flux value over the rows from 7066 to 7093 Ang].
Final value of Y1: 1.80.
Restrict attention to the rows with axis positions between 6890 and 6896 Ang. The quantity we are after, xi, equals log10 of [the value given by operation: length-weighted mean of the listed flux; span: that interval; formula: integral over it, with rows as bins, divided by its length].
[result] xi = 1.218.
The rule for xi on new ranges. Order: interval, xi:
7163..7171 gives 1.150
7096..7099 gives 1.141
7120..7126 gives 1.149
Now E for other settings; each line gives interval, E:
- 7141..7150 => 0.540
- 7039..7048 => 0.512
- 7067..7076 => 0.532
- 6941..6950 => 0.515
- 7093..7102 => 0.505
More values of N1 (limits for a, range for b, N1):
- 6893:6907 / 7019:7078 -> 7.95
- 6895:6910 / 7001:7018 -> 7.95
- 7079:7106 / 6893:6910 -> 7.61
